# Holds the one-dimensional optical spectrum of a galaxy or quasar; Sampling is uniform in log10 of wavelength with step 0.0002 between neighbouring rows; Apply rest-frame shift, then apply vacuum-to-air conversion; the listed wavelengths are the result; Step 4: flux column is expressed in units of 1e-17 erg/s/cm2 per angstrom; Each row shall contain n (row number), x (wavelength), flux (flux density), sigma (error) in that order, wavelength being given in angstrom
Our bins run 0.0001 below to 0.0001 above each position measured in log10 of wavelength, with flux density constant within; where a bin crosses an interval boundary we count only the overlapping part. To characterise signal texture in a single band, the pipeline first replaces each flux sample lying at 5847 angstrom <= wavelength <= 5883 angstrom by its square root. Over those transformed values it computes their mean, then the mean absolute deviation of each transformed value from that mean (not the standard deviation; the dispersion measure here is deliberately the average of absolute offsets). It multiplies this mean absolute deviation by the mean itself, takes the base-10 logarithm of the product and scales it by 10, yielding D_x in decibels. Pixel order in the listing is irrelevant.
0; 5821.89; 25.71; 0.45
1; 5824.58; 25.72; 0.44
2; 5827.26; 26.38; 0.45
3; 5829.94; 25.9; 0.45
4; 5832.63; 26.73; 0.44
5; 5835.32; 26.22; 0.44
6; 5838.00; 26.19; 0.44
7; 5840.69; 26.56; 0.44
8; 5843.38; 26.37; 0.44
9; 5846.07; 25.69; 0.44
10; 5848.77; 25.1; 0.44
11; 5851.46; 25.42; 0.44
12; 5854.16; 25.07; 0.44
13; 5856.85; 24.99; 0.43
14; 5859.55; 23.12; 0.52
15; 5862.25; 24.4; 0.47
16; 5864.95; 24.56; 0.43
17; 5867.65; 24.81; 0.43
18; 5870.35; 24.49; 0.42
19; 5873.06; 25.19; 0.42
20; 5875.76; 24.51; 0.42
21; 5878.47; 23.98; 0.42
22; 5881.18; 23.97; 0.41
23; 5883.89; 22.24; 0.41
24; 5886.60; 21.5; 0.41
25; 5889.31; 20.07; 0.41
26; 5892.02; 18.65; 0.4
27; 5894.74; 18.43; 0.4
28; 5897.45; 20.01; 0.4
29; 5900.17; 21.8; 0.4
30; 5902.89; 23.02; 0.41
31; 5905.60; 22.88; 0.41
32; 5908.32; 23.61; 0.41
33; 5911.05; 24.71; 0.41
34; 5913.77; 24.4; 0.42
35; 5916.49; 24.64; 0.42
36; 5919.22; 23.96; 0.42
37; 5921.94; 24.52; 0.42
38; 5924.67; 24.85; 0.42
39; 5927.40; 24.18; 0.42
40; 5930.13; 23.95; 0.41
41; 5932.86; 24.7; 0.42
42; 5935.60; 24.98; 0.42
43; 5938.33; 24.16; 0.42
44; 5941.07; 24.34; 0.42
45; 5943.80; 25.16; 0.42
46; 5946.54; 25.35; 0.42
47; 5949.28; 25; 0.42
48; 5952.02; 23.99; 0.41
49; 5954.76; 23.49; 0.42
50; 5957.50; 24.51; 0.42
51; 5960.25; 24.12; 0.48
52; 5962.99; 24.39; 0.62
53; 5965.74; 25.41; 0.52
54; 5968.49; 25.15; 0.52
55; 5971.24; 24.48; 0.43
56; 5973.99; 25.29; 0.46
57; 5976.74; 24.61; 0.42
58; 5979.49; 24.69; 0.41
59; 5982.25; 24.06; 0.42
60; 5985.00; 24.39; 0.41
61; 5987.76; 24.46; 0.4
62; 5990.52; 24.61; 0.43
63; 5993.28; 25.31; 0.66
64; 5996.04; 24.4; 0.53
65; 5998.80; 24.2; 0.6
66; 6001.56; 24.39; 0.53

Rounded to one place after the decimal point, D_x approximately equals -6.3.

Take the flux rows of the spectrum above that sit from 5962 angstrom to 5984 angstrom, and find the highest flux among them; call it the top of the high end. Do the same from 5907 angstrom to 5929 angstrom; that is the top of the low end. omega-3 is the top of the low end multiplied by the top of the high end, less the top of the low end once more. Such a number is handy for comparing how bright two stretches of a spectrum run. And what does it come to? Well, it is 607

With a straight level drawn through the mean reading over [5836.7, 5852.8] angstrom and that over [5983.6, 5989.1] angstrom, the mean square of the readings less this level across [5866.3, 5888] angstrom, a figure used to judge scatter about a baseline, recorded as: 4.3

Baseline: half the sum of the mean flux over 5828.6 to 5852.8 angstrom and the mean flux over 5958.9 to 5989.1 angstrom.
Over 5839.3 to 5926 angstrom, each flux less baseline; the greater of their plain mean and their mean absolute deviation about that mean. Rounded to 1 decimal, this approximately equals 1.6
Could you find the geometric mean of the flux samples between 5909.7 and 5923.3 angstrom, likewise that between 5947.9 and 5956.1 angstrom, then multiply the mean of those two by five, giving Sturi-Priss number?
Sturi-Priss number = 121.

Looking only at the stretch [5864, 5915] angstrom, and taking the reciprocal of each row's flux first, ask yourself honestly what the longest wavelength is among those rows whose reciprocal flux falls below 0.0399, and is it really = 5873.06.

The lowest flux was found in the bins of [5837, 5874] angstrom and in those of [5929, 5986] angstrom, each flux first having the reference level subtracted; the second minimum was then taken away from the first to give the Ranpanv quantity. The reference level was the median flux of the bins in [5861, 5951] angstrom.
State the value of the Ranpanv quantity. 0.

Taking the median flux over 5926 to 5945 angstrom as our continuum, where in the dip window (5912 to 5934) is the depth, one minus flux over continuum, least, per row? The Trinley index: 5924.67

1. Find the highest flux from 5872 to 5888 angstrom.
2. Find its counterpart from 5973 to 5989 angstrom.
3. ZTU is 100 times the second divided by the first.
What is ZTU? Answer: 100.4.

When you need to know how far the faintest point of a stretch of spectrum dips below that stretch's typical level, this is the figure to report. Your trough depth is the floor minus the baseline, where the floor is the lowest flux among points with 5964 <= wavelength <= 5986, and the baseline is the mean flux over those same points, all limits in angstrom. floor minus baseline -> -0.70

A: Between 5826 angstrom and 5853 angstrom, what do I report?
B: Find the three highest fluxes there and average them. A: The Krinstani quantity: 26.6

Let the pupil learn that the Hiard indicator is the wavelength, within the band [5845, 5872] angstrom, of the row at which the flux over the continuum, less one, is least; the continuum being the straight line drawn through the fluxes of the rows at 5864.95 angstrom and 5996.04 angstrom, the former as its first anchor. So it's 5859.55 angstrom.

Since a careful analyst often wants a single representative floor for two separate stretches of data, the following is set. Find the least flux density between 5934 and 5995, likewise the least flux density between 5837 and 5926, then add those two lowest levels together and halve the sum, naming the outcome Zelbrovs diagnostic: 20.96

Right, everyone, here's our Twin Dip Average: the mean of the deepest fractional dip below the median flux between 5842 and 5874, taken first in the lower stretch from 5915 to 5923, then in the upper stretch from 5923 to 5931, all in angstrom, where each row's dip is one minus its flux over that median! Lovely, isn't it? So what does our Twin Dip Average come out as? 0.04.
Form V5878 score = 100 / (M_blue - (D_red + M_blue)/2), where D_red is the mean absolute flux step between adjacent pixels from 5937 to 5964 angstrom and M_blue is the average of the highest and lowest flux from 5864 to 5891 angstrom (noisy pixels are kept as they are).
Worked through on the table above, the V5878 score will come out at 9.05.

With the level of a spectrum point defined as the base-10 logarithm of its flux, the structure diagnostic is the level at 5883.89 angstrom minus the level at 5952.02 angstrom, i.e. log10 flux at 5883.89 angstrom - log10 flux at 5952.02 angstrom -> -0.033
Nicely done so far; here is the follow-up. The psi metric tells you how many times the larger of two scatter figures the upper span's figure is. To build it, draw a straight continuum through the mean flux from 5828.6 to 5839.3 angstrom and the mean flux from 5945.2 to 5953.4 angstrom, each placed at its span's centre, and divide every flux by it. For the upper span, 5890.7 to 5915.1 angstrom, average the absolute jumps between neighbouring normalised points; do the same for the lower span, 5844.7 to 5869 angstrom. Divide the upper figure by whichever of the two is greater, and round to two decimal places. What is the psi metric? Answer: 1.00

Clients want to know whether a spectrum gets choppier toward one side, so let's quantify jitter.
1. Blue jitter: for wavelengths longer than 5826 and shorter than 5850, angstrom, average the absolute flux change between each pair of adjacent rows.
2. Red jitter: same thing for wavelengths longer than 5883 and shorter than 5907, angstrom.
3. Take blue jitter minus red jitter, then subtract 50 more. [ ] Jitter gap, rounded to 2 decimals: -50.61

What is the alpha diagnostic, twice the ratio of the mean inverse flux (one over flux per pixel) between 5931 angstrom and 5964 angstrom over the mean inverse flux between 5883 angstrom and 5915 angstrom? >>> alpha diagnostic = 1.76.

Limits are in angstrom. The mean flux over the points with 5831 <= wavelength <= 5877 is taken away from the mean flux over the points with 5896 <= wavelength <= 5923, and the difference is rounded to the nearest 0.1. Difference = -1.9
